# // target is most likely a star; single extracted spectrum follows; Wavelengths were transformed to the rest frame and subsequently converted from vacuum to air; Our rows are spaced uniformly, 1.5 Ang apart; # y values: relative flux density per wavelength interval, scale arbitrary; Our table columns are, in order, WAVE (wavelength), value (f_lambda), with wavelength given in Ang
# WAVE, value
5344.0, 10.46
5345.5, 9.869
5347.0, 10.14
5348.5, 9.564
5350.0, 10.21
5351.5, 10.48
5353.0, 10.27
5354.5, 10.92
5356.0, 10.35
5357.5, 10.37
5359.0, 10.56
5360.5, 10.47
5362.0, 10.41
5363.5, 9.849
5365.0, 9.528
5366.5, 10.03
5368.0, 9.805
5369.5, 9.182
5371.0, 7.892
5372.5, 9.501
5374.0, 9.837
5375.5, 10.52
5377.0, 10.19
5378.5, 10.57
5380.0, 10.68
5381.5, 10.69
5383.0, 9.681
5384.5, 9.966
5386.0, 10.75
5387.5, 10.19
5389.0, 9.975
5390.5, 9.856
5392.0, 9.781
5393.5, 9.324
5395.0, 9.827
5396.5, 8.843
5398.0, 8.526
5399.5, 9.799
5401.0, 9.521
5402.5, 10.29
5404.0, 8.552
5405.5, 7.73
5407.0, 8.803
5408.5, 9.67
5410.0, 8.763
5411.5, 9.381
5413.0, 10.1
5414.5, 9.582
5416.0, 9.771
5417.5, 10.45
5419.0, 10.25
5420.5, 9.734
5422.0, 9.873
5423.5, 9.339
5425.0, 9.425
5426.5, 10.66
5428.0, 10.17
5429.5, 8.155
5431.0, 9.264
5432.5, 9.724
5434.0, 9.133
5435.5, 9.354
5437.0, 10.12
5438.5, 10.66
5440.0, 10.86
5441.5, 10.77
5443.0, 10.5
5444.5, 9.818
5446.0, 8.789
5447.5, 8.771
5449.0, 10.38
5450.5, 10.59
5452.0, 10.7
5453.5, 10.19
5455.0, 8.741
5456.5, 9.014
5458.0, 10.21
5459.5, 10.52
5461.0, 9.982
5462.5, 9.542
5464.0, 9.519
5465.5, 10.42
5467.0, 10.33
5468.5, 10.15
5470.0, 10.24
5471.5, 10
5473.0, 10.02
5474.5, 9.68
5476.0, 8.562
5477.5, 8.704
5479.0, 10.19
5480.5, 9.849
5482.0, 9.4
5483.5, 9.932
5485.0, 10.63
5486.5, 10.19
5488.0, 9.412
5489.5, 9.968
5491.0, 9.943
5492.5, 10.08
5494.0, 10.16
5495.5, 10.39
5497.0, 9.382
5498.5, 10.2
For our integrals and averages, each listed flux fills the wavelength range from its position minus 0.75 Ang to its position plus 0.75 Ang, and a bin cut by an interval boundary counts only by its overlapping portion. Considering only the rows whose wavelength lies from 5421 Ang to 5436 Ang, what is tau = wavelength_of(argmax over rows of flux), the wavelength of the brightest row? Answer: 5426.5 Ang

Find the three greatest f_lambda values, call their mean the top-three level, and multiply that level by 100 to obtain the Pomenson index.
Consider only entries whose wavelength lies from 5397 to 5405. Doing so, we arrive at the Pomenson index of 987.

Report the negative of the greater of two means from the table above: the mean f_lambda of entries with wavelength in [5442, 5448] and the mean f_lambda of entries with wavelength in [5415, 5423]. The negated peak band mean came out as -10.0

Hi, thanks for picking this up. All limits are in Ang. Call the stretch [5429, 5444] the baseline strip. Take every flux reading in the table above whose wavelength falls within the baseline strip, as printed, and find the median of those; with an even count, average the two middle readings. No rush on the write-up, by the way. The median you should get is 9.9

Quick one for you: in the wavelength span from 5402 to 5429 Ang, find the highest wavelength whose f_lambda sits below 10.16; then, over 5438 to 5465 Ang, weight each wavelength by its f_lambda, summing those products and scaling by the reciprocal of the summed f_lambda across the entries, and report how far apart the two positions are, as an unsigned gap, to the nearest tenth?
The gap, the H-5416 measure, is 26.1 Ang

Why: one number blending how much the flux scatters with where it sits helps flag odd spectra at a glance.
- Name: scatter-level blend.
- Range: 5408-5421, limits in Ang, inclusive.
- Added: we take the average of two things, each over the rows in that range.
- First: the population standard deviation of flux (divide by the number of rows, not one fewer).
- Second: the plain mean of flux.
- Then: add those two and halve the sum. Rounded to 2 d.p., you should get 5.11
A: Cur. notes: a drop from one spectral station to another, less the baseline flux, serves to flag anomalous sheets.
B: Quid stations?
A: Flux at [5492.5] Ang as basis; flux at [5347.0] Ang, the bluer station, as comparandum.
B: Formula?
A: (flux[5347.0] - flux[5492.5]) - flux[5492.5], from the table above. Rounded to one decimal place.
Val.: -10.0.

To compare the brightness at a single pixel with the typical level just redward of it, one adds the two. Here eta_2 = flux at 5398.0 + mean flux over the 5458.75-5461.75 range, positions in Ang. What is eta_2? 18.8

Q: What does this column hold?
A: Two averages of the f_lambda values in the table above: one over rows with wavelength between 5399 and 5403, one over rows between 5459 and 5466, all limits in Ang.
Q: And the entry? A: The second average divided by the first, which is 1.01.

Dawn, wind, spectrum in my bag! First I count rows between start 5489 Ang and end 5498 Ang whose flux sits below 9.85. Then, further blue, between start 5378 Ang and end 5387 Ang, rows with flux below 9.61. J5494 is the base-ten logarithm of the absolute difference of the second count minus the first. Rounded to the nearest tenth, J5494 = 0.0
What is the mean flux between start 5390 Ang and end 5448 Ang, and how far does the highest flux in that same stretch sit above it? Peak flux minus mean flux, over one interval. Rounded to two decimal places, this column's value 1.27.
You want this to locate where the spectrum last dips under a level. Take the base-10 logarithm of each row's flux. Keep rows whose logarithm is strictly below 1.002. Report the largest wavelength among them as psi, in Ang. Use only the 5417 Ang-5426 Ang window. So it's 5425.0 Ang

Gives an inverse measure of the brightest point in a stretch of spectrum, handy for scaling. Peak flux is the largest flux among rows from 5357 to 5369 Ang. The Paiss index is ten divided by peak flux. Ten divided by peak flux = 0.947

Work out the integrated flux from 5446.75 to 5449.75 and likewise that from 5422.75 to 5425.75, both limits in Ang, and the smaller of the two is 28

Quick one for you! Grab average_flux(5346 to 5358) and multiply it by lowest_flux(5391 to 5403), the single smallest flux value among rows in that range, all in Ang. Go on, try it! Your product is 88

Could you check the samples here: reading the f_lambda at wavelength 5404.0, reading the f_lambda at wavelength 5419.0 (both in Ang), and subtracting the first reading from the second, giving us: 1.7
